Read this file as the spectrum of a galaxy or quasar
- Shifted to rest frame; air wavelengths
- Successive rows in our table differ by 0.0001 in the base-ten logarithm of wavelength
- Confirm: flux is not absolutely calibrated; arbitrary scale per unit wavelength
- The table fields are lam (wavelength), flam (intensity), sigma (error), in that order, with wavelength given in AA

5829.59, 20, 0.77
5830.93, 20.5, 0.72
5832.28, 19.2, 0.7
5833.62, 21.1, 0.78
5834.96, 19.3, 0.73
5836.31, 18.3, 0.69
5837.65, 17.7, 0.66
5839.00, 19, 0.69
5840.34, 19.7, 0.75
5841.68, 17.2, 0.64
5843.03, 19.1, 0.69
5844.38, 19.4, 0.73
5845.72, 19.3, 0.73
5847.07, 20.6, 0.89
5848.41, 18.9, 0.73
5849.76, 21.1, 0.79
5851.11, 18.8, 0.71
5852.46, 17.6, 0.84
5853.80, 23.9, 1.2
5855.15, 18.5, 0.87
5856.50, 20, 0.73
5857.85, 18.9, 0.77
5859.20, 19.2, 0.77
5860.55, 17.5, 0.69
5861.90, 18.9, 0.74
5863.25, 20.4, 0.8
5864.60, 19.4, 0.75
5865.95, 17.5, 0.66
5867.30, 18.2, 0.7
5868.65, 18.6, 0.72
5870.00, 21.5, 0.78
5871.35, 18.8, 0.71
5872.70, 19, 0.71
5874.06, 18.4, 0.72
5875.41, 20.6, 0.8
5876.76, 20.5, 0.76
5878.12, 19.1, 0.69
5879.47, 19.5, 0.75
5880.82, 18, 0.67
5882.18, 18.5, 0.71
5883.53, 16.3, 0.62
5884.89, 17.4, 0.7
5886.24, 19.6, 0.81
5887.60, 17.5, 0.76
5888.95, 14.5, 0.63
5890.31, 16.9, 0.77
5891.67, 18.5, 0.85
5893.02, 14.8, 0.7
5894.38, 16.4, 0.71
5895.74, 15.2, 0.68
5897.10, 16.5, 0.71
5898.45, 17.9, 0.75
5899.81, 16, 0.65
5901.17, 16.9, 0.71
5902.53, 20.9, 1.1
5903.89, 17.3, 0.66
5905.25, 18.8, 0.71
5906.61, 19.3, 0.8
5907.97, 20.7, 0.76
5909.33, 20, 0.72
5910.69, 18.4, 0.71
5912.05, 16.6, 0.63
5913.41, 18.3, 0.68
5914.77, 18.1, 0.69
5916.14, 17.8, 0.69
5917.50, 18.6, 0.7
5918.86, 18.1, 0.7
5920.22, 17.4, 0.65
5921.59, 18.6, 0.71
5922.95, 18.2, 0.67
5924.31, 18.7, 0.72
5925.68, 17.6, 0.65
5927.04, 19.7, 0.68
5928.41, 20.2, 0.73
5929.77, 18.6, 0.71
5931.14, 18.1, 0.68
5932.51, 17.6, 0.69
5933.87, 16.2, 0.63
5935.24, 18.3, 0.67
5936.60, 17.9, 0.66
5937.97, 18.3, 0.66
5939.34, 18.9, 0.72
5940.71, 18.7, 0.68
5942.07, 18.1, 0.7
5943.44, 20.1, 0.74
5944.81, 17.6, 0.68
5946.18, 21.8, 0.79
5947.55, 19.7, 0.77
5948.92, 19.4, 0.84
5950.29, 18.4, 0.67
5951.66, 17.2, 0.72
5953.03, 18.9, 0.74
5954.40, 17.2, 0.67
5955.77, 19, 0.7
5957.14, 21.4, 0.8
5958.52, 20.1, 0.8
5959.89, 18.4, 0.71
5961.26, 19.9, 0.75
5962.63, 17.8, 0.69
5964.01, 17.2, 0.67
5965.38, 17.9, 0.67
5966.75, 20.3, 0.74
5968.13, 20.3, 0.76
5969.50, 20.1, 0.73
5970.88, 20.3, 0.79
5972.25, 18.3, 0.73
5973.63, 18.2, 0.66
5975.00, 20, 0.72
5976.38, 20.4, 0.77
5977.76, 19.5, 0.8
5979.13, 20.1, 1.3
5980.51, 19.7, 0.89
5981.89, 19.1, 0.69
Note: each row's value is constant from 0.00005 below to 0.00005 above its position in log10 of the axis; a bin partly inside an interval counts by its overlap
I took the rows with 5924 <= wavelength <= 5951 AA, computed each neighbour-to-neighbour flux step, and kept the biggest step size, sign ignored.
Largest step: 4.2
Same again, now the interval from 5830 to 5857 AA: 6.3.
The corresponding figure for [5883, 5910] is 4.0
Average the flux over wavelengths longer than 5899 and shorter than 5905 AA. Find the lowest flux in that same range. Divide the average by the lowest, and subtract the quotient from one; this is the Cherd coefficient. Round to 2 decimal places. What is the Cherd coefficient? -0.11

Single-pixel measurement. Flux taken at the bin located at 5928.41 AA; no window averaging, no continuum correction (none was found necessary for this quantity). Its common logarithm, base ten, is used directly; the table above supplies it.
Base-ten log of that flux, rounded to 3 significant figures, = 1.31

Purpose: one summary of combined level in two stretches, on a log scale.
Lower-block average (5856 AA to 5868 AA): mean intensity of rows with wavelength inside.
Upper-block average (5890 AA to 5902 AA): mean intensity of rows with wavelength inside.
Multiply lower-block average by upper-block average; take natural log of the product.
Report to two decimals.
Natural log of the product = 5.75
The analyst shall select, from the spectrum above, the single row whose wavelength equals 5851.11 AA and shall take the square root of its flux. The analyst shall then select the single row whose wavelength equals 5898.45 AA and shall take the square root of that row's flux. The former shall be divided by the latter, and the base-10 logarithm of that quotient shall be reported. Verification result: 0.01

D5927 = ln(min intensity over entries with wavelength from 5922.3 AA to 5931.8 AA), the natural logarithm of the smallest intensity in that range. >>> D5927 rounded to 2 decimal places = 2.87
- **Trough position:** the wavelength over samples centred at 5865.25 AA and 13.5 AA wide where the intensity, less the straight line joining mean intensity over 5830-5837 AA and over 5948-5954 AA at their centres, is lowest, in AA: 5860.55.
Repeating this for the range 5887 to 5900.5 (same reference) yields 5888.95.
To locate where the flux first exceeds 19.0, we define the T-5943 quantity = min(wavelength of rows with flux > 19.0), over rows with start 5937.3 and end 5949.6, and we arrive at 5943.44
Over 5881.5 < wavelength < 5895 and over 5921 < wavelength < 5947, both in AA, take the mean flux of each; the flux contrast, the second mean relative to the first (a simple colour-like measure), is 1.09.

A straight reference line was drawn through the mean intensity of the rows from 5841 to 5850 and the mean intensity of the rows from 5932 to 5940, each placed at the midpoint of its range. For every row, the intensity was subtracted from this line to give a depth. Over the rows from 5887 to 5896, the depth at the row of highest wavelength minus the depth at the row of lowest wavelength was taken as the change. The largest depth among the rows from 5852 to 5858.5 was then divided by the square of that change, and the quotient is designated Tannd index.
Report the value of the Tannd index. 0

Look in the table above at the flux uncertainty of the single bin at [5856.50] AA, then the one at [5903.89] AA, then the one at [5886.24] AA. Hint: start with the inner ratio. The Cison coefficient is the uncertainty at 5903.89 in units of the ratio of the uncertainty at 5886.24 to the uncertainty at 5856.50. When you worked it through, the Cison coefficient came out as 0.6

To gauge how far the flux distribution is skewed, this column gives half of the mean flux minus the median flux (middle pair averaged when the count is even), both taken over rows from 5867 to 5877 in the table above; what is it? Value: 0.28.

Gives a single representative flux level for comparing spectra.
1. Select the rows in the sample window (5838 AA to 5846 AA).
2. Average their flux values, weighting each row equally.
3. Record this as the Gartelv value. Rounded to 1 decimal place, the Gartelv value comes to 18.9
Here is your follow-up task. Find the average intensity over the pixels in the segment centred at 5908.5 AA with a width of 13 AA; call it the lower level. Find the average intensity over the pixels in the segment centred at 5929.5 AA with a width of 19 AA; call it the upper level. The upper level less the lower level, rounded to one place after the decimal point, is -0.6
